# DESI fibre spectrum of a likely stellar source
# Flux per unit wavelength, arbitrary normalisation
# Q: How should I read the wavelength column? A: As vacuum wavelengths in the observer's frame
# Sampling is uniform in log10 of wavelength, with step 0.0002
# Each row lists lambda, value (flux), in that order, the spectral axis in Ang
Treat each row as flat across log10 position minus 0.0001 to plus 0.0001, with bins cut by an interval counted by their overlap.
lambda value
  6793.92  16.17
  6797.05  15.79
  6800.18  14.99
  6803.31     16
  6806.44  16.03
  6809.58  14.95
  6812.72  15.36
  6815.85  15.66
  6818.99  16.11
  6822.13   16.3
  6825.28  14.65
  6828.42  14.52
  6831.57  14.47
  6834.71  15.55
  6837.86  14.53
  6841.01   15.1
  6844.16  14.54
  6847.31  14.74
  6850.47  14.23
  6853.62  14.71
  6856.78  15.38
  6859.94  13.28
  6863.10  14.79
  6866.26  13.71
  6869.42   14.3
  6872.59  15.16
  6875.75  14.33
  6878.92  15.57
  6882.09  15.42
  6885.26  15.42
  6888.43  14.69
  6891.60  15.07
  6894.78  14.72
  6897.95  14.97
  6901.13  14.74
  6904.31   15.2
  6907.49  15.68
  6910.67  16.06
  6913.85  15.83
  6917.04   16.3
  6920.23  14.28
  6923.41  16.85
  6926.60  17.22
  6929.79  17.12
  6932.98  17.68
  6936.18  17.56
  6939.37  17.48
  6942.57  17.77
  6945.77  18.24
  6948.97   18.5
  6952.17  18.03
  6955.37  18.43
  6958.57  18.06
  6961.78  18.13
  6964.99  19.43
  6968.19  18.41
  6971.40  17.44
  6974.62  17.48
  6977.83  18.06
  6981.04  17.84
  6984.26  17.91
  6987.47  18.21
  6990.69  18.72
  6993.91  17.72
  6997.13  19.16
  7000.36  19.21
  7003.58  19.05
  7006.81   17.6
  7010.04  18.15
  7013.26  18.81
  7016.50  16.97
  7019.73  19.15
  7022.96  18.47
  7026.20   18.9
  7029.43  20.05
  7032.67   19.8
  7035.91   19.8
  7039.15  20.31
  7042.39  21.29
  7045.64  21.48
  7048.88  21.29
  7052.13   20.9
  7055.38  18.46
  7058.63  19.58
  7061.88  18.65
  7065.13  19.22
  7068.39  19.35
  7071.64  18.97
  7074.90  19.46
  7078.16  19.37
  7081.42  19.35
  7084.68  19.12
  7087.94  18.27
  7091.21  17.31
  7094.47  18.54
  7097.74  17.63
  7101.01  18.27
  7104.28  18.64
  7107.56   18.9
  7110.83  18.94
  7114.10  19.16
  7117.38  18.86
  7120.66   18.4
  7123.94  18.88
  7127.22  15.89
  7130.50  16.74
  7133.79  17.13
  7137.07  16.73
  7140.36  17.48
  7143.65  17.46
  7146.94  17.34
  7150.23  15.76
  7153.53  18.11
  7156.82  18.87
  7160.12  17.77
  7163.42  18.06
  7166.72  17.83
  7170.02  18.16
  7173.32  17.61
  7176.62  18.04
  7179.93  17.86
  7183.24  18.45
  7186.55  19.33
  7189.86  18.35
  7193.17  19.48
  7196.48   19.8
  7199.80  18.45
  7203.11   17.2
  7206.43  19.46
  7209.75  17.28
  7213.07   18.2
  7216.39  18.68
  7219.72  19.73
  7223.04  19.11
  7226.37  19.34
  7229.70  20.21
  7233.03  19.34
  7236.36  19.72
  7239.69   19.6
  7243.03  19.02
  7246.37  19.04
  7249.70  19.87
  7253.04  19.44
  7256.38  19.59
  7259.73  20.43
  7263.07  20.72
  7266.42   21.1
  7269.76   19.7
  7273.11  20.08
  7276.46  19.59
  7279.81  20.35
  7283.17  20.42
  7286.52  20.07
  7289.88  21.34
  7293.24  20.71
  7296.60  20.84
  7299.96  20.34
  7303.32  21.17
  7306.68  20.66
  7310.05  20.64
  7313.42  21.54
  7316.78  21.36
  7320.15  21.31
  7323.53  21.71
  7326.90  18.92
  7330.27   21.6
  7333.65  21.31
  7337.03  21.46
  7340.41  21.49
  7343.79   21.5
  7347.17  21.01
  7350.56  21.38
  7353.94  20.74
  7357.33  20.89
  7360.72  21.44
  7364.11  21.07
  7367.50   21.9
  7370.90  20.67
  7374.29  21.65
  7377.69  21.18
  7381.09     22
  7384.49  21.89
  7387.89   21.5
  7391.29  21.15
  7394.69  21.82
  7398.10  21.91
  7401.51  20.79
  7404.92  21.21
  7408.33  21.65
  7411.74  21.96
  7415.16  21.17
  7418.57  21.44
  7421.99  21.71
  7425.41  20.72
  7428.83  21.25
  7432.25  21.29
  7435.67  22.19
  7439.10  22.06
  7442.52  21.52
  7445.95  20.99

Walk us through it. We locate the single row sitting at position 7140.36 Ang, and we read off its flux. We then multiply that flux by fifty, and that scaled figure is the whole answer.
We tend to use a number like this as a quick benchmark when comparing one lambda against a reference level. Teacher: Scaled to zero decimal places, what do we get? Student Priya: 874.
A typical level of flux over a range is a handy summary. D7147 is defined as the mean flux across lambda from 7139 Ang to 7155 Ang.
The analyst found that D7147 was 17.2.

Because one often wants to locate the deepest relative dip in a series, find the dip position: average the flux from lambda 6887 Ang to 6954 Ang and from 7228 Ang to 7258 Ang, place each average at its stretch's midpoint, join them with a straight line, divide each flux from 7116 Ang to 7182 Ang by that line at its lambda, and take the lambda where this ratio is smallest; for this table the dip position 7150.23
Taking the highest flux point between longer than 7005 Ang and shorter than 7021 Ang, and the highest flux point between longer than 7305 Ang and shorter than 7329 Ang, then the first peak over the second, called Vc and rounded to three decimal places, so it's 0.882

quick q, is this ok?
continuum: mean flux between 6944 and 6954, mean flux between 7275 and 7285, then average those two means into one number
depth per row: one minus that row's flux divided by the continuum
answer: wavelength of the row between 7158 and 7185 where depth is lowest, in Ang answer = 7183.24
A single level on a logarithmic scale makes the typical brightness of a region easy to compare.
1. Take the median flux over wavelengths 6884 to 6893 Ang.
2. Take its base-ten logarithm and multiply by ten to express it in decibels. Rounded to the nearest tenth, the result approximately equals 11.8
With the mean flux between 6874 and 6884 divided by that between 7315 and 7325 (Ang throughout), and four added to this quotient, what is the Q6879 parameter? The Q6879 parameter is 4.70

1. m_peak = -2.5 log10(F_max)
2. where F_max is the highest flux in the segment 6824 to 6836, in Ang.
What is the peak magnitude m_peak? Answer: -2.98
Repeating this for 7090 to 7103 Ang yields -3.17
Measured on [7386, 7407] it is -3.35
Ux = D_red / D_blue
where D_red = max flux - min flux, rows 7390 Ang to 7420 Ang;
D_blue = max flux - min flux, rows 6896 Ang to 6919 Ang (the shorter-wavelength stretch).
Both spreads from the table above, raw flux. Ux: 0.75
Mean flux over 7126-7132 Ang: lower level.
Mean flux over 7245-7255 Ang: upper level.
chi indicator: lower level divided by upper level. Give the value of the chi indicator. 0.84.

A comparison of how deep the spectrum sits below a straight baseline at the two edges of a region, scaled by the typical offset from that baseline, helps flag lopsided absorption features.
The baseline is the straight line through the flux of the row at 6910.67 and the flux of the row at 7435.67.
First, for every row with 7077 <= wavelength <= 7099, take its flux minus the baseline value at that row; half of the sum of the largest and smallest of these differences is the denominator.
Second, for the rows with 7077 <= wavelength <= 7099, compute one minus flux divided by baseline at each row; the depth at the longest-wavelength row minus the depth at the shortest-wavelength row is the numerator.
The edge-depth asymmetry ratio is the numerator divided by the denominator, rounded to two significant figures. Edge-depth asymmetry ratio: 0.44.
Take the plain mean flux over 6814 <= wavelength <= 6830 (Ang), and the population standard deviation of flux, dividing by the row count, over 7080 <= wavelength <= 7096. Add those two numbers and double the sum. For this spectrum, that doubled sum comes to 32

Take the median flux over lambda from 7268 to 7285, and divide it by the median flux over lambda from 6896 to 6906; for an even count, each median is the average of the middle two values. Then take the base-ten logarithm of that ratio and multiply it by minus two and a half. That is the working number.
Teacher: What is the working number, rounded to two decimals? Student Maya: -0.32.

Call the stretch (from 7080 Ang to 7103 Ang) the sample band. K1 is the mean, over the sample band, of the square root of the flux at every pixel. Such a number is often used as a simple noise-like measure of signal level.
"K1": 4.28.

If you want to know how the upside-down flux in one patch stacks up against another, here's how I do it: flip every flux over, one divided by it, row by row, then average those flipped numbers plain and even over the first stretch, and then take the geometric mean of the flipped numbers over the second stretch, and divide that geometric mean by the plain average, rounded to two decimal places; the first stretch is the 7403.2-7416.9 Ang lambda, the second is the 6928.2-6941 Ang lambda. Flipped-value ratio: 1.23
